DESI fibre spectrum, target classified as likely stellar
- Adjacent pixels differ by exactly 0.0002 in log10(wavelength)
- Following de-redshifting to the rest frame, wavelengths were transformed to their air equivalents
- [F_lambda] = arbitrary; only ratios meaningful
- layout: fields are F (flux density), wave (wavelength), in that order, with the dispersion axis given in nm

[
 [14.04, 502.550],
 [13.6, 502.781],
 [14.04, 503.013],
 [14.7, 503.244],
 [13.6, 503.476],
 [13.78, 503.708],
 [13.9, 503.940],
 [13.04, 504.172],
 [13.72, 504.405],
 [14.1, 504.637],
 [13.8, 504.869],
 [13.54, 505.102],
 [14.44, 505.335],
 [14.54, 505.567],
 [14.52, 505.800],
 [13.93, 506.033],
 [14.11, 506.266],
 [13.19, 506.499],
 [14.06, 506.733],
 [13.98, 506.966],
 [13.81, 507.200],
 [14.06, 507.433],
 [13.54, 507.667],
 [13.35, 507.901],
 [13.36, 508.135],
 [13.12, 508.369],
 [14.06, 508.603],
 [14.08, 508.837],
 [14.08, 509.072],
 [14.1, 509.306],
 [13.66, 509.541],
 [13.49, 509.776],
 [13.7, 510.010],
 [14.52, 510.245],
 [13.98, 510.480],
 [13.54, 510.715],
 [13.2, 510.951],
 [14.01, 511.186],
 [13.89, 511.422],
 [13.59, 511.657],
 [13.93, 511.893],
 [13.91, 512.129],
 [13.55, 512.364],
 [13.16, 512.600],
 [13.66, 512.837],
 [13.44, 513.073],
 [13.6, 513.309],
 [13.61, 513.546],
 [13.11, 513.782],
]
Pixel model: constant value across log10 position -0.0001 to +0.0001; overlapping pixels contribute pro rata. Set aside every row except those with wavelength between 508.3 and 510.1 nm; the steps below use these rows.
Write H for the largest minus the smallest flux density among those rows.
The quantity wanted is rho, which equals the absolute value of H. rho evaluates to 1.0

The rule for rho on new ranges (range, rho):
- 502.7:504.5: 1.7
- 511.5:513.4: 0.8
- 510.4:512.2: 0.8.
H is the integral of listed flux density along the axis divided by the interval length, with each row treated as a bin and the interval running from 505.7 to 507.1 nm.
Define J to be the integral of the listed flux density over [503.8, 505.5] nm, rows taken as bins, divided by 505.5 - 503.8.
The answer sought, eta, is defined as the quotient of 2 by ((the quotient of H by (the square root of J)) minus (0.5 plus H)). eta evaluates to -0.187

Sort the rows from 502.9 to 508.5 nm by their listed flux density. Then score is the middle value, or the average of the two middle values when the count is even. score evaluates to 13.9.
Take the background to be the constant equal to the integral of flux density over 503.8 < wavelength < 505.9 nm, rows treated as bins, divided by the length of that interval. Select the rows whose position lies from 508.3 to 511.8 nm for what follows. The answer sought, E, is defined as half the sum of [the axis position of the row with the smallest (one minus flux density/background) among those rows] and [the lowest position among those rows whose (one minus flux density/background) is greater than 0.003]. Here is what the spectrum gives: 509.31 nm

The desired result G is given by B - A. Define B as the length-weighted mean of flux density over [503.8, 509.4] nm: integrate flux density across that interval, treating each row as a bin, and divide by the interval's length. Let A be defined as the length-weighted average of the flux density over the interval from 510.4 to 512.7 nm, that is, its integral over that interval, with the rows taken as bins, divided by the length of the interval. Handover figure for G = 0.2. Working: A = 13.7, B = 13.9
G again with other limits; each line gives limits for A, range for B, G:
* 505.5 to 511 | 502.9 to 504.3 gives 0.0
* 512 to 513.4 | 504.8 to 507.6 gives 0.4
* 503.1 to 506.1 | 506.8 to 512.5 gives -0.2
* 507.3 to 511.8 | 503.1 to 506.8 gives 0.2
